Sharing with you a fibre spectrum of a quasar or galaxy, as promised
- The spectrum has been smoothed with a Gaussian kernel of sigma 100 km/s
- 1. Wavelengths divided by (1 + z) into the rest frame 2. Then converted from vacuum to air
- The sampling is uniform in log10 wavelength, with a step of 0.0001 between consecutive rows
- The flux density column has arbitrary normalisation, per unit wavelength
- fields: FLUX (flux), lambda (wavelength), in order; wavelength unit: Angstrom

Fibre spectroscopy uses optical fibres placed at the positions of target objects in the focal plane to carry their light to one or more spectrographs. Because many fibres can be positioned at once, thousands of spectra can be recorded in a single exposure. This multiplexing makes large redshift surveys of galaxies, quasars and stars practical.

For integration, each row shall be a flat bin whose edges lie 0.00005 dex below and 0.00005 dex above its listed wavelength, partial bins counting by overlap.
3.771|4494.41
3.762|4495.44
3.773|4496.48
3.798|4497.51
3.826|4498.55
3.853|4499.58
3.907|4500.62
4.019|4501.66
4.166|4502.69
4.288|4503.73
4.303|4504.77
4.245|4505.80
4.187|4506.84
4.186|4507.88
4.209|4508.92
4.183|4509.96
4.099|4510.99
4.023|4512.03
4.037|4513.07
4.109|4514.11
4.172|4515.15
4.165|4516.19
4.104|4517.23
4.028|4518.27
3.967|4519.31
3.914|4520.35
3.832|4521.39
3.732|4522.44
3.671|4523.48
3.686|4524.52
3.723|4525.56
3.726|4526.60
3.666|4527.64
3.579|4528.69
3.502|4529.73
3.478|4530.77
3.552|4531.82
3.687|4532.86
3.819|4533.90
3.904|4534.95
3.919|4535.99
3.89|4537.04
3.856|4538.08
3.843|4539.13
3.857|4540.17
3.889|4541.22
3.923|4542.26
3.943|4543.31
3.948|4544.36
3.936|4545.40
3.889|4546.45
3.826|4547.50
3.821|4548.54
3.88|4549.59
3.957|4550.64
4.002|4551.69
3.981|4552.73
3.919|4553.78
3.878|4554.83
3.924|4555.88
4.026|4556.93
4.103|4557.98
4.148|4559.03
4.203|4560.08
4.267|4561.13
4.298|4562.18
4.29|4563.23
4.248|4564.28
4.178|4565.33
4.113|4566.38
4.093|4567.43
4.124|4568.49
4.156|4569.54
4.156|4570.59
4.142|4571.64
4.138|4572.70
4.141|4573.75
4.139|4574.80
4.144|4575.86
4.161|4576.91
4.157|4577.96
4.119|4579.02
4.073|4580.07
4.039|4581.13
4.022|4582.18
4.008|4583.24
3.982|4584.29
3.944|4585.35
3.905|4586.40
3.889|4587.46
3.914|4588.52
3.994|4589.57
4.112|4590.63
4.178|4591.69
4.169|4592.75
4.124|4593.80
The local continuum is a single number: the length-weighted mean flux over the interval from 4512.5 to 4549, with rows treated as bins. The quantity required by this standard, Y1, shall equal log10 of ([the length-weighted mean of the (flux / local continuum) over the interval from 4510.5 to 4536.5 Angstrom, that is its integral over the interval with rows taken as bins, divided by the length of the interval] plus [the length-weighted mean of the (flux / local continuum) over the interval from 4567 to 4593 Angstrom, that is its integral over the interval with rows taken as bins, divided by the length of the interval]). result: 0.314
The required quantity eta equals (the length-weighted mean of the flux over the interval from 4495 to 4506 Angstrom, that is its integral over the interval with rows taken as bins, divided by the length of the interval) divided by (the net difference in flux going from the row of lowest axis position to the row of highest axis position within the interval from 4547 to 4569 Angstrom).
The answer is 13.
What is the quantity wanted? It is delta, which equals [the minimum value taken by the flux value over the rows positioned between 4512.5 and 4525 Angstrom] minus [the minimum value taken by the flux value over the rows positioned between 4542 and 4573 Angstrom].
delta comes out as -0.15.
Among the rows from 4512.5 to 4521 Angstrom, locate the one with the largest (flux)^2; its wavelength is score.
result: 4515.15 Angstrom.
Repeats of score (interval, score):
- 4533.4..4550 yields 4544.36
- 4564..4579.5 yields 4564.28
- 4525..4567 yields 4562.18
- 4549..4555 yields 4551.69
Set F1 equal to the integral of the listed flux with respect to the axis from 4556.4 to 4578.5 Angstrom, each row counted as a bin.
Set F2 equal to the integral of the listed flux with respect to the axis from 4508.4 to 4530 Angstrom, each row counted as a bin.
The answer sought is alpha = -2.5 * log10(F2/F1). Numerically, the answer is 0.09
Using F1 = 92.0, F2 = 85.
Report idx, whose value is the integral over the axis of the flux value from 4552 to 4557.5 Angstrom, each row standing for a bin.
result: 22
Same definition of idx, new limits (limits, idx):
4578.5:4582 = 14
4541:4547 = 24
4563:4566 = 13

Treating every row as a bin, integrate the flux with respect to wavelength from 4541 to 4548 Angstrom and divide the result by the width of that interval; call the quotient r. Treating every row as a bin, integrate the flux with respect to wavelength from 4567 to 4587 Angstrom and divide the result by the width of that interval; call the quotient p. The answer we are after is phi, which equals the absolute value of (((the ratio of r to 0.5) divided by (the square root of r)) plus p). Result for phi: 8.04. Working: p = 4.08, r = 3.91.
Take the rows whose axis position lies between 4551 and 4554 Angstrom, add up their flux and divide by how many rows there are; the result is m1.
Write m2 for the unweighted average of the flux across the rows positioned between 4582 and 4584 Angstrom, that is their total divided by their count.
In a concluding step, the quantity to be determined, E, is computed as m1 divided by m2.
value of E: 0.99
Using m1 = 3.97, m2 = 4.0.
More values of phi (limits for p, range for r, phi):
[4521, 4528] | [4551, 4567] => 7.77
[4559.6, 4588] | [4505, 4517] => 8.19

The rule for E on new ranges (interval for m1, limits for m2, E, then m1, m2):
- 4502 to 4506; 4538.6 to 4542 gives 1.10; 4.25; 3.9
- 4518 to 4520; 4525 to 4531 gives 1.11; 4.00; 3.6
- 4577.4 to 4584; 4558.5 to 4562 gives 0.97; 4.07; 4.2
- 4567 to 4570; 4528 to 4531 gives 1.17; 4.12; 3.5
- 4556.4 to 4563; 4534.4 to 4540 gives 1.08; 4.17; 3.9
